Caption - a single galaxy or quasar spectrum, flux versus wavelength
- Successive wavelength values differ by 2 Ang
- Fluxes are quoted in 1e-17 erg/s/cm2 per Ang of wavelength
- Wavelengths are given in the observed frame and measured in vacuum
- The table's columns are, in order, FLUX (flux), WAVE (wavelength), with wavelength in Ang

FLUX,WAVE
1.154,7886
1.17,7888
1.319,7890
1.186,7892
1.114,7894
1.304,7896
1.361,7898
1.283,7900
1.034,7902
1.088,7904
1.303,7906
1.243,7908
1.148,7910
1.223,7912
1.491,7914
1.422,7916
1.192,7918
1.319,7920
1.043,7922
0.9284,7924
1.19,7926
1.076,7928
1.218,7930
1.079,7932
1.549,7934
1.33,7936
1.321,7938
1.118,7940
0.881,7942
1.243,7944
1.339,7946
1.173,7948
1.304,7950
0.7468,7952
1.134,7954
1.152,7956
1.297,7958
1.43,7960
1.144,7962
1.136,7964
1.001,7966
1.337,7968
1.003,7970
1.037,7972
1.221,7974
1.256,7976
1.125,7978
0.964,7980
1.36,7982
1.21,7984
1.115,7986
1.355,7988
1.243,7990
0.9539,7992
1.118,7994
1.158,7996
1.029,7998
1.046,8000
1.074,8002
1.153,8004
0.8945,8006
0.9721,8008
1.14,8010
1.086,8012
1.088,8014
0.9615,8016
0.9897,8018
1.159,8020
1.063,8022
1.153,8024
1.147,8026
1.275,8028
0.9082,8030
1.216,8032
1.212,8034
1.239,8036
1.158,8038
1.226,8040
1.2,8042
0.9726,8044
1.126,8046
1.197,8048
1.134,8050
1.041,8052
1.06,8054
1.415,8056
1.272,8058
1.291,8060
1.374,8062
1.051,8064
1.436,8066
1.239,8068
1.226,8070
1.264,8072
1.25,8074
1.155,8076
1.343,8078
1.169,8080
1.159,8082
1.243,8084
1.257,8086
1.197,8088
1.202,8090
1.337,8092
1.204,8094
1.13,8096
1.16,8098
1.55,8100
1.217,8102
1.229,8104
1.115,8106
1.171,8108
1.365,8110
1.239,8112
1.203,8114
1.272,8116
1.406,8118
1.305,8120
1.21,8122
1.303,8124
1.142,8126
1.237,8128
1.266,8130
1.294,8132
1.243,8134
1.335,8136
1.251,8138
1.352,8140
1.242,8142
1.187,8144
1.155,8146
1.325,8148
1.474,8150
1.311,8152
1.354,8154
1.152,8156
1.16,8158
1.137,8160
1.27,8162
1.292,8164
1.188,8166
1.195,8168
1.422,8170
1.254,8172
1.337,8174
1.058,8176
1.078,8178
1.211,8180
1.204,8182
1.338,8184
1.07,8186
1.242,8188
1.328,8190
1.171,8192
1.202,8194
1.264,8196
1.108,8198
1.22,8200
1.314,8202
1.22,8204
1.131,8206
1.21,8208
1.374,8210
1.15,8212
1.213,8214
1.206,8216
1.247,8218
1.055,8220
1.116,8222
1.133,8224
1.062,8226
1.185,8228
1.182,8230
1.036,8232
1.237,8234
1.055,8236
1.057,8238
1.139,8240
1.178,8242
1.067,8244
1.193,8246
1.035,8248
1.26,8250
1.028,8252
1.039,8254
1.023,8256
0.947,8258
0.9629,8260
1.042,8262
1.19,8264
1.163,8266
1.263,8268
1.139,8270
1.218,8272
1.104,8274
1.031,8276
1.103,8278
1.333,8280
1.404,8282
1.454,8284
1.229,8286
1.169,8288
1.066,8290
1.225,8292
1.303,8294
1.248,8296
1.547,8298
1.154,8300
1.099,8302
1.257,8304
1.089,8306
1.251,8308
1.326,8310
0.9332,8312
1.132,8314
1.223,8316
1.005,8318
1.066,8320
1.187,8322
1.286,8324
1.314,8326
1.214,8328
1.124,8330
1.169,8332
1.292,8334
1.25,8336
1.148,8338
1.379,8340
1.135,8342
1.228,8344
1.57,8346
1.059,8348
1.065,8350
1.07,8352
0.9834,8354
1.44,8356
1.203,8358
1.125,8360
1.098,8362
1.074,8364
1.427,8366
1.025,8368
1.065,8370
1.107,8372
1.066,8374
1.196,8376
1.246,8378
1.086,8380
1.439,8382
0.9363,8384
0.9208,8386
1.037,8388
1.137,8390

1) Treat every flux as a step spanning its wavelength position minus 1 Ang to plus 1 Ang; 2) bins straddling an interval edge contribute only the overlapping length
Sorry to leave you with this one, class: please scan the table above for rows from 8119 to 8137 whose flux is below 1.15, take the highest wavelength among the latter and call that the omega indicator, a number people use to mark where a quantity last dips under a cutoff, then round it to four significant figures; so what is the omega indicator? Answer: 8126 Ang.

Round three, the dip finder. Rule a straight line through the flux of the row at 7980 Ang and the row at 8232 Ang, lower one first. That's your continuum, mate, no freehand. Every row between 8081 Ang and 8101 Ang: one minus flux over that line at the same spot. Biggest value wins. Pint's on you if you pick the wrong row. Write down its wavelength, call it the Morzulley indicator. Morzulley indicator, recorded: 8096 Ang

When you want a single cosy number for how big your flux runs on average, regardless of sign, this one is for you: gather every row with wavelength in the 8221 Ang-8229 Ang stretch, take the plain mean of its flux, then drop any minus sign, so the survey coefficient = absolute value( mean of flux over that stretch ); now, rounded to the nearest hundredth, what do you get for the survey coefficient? 1.12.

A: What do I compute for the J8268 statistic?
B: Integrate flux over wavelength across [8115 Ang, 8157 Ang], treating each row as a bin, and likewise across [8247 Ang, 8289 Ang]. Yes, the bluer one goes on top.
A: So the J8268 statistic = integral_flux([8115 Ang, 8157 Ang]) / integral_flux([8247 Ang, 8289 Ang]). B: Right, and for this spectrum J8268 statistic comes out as 1.11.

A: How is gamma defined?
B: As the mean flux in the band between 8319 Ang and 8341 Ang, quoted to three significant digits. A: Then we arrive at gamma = 1.22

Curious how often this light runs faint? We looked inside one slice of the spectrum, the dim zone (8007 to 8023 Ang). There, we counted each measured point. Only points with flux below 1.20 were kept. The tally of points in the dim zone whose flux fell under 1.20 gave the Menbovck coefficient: 8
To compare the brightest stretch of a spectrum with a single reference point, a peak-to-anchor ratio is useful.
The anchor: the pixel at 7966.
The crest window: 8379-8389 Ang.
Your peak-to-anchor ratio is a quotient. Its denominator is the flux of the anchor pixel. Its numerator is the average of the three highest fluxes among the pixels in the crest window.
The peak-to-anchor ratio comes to 1.19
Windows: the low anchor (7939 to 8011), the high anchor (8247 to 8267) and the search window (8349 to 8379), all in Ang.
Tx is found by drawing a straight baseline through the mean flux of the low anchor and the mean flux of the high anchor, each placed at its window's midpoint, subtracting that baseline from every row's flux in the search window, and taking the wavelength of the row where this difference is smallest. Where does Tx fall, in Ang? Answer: 8354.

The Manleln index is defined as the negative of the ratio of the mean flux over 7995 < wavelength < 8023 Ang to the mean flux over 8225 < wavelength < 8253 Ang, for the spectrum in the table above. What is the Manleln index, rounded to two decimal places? -0.94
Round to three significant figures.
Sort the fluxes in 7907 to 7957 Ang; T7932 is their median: 1.19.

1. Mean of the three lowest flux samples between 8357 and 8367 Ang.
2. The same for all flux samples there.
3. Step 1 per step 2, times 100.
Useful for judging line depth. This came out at 93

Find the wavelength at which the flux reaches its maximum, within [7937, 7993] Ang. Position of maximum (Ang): 7960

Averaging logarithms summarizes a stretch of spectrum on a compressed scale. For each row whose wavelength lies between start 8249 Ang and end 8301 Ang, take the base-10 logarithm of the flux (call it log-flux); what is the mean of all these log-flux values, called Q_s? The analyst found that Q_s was 0.068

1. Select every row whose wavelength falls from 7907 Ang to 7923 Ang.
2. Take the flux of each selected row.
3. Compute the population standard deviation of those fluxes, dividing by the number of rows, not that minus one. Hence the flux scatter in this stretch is 0.136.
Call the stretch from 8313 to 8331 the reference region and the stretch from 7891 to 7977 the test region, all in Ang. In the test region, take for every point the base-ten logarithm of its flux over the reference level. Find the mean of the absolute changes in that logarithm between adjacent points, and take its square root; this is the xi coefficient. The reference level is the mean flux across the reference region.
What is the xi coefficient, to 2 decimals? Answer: 0.26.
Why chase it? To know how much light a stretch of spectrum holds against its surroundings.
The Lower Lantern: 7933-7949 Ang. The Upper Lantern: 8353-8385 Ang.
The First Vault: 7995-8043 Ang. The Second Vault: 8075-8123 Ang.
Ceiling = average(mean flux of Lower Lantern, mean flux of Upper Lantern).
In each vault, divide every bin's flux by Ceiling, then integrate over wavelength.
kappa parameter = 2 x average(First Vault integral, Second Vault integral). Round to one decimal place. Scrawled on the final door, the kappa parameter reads 93.9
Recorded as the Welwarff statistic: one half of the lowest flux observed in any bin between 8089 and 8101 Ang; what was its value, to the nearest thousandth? 0.565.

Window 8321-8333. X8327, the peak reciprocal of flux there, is 0.89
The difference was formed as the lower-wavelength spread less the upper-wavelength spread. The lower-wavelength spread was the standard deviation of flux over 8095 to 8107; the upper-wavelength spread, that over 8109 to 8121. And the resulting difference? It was 0.08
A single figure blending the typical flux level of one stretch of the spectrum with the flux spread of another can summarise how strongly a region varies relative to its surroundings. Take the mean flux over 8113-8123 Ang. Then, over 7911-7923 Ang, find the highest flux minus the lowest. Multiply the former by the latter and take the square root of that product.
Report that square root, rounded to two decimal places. 0.76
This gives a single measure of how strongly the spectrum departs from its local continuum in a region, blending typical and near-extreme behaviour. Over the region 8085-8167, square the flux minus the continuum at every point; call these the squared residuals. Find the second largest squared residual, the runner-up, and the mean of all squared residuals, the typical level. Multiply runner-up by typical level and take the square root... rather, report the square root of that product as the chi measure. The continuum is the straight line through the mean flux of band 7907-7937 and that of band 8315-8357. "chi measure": 0.026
